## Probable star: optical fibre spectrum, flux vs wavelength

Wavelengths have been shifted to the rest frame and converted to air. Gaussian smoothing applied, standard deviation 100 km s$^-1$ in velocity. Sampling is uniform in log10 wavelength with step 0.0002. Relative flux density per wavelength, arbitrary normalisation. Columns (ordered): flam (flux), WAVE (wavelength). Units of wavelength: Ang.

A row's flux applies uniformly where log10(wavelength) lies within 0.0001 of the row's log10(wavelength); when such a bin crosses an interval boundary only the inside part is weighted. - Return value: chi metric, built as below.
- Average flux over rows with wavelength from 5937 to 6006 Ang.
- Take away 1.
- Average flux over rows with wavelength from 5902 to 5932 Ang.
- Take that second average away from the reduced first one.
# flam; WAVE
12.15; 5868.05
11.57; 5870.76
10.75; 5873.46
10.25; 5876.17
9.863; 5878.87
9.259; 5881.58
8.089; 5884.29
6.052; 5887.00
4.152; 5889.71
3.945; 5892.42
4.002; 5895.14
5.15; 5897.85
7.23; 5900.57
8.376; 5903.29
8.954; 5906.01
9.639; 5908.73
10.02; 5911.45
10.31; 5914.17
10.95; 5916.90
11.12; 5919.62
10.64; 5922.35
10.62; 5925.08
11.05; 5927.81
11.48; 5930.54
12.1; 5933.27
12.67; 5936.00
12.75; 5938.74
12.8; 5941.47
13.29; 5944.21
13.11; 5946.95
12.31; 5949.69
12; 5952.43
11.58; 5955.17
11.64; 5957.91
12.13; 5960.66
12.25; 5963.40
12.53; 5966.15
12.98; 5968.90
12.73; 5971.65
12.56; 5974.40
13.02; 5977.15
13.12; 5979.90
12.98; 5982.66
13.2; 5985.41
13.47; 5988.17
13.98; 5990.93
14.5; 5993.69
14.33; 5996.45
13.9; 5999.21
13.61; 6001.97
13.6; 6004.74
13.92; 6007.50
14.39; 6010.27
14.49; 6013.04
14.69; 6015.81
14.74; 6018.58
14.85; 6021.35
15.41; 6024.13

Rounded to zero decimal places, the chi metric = 2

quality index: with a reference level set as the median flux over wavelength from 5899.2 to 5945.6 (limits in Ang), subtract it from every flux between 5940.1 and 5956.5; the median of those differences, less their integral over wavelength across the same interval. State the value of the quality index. -24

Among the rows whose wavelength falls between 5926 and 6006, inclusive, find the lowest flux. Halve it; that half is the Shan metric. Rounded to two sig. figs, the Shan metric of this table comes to 5.5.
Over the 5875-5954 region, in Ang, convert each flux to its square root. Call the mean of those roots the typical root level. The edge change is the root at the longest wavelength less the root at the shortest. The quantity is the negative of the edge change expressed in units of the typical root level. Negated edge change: -0.085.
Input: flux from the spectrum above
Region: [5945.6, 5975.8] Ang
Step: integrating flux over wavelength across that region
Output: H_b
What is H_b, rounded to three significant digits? 373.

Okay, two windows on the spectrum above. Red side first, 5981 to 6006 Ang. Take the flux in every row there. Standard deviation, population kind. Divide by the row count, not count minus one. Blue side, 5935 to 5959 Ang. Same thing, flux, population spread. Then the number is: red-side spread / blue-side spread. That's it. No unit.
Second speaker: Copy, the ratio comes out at 0.8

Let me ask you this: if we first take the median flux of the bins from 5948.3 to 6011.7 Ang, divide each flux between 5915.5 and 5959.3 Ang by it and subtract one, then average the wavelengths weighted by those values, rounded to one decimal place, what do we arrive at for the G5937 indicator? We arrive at 5932.0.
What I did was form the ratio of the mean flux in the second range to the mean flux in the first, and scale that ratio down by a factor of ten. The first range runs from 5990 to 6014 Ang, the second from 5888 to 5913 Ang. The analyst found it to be 0.049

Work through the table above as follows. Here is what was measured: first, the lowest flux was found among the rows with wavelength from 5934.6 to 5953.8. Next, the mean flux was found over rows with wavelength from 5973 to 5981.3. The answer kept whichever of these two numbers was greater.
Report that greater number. 12.9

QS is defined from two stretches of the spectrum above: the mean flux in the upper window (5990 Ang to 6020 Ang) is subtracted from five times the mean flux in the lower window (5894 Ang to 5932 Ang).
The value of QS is 32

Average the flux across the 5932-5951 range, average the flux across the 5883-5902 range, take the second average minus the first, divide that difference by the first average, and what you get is -0.57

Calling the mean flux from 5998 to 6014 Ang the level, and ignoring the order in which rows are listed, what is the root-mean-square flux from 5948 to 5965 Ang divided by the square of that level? 0.06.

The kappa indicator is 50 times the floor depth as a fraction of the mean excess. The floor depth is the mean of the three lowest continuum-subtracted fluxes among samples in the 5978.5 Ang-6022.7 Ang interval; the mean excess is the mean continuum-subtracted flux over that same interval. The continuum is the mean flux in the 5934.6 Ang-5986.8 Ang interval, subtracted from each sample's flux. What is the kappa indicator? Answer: 18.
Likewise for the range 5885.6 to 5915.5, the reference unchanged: 77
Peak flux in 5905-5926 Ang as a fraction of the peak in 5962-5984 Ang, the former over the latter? 0.85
